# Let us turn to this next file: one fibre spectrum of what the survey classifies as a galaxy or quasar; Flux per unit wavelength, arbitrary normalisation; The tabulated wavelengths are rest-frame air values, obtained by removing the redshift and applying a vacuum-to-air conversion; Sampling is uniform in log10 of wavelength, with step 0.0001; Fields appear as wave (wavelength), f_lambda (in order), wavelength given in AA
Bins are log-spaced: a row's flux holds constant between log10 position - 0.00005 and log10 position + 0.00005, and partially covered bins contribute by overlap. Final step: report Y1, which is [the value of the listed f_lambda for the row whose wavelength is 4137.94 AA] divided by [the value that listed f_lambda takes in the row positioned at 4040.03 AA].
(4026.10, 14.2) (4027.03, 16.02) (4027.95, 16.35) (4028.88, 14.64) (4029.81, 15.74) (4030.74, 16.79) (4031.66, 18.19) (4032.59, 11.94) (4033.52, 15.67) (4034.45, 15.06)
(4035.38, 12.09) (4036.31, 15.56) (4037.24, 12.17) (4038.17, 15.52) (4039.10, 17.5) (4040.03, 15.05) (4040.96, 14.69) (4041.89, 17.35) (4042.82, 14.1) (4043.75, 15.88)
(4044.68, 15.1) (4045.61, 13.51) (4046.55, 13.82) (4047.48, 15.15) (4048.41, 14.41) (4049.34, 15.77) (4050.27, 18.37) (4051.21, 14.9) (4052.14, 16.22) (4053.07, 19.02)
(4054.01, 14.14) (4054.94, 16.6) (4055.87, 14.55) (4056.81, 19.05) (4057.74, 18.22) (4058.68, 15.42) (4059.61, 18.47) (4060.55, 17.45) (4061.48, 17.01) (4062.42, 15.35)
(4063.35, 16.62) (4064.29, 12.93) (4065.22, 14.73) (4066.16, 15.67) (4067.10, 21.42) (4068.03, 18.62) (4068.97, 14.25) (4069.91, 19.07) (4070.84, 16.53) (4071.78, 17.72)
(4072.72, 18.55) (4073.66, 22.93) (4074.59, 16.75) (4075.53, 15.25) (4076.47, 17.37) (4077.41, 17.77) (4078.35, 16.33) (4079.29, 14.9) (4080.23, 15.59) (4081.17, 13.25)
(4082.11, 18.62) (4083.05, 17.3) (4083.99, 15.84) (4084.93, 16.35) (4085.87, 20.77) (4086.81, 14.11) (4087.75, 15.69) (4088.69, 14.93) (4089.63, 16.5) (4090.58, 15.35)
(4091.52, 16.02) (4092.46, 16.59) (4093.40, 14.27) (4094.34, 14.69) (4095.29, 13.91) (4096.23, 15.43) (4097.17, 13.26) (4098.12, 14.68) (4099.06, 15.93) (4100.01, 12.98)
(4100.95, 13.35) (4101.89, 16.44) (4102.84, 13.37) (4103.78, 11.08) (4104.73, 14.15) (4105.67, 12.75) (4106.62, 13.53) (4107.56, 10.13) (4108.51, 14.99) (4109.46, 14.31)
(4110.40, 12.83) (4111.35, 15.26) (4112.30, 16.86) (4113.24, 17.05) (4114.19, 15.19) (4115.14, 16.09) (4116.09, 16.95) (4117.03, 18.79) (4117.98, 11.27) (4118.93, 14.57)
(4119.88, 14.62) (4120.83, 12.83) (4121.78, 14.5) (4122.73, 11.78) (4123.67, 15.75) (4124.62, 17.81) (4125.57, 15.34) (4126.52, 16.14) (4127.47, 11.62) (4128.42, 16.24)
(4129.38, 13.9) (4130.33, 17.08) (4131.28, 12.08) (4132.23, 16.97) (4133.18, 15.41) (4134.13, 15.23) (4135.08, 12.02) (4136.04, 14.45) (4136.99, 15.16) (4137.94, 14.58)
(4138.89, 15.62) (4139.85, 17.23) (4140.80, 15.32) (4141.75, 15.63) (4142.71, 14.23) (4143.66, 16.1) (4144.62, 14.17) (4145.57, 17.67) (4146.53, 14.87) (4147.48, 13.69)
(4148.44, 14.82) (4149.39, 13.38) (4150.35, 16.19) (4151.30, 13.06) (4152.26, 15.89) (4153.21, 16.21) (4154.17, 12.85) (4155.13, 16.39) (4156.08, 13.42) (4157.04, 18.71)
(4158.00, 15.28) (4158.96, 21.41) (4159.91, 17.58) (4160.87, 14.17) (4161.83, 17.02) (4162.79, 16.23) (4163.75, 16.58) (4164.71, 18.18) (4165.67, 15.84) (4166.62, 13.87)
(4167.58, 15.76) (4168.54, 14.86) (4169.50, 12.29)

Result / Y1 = 1.0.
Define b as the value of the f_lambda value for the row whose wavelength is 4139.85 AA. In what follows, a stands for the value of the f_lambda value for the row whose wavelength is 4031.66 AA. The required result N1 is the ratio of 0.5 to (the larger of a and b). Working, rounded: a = 18.19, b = 17.23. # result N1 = 0.0275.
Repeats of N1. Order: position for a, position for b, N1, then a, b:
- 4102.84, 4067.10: 0.0233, 13.37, 21.42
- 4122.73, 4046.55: 0.0362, 11.78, 13.82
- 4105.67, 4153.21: 0.0308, 12.75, 16.21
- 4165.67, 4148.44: 0.0316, 15.84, 14.82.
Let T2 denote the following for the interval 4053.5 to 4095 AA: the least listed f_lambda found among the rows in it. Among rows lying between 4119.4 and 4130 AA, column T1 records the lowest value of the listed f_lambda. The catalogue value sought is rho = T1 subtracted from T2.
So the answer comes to 1.3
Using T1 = 11.62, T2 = 12.93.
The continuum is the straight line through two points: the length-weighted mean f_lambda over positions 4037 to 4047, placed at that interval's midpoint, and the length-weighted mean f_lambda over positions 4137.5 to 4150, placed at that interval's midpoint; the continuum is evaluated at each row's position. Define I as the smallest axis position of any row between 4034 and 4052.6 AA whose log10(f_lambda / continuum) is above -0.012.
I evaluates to 4034.45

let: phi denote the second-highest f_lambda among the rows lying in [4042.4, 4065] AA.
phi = 19.02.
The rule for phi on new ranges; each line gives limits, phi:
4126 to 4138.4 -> 16.97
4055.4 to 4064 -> 18.47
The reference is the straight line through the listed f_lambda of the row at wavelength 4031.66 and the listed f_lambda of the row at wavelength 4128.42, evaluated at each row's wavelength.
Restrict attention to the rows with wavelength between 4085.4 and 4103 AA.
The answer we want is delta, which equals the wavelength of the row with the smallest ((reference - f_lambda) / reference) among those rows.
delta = 4085.87 AA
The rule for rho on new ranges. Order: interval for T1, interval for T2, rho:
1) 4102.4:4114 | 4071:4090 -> 3.1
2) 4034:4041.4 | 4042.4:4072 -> 0.8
